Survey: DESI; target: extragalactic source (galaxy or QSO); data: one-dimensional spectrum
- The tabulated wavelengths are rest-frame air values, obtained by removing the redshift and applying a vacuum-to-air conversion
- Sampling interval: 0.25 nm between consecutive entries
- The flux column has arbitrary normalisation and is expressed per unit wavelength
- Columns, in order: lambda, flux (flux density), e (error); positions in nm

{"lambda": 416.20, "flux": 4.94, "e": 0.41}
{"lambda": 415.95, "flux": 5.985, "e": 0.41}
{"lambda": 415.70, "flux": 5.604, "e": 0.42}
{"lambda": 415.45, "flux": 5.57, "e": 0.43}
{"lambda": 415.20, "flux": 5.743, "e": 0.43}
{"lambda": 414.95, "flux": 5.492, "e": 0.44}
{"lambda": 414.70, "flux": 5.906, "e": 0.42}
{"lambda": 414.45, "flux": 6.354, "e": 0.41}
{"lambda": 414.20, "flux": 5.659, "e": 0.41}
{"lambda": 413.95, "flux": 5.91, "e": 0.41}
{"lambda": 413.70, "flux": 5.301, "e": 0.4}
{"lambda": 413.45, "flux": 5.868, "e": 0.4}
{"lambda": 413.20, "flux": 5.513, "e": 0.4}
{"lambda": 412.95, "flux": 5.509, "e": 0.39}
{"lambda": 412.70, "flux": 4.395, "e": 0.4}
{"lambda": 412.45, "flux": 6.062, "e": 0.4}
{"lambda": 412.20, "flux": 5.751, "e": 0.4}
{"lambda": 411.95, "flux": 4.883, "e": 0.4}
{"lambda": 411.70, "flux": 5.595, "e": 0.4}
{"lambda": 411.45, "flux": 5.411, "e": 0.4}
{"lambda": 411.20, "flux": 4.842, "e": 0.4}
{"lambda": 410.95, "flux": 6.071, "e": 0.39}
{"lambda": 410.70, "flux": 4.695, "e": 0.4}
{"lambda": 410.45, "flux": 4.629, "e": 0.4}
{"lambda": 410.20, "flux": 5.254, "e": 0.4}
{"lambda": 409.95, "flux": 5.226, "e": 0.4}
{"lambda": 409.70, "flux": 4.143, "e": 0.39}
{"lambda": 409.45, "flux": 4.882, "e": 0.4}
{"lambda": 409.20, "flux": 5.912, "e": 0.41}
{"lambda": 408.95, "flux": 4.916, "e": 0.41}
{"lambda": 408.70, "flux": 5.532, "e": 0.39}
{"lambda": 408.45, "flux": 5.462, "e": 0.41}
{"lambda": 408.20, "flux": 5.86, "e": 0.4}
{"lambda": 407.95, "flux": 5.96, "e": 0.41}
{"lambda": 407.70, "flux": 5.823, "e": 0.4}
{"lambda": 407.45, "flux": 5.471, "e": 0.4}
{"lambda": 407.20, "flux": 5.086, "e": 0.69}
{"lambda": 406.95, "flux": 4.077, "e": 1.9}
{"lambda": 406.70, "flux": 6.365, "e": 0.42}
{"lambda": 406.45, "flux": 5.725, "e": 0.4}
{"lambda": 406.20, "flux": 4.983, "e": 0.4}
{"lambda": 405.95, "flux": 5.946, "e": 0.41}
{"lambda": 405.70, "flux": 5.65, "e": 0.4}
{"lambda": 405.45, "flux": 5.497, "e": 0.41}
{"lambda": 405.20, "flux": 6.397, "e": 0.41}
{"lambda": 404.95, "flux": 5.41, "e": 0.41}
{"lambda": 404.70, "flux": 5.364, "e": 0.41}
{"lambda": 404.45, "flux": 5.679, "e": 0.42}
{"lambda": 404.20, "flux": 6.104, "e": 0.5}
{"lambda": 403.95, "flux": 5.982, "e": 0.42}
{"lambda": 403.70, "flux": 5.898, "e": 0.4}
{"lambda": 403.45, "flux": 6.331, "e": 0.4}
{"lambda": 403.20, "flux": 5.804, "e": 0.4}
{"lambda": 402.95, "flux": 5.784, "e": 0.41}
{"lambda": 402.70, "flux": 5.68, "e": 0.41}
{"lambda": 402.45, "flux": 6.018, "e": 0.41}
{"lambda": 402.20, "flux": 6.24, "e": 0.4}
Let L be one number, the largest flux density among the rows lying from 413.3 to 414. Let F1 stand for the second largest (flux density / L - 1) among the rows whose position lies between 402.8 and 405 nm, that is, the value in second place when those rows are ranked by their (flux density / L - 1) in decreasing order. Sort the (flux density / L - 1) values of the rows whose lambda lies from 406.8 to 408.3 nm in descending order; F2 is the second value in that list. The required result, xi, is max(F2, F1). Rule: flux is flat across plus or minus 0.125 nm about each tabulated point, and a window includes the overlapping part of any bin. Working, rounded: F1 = 0.033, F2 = -0.008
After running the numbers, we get 0.033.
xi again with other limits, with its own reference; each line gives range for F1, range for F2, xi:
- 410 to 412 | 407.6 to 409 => -0.008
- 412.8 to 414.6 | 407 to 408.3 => 0.000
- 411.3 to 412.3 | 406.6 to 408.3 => 0.008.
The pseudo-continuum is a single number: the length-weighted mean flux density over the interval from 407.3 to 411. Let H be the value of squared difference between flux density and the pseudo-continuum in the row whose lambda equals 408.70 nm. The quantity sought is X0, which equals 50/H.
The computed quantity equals 976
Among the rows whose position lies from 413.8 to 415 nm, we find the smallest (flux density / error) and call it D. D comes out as 12.5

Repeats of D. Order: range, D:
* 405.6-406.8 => 12.5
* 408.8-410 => 10.6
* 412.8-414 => 13.3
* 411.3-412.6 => 12.2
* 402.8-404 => 14.1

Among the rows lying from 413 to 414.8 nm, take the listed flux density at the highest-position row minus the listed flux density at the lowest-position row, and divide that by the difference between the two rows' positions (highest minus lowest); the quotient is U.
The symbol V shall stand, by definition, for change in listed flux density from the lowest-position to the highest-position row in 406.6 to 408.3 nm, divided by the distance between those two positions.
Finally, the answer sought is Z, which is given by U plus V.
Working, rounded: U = 0.26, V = -0.3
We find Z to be -0.07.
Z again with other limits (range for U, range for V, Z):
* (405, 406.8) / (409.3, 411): 0.77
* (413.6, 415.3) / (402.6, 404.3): 0.58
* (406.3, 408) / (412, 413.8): -0.14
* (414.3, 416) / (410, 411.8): -0.02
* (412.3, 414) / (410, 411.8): 0.13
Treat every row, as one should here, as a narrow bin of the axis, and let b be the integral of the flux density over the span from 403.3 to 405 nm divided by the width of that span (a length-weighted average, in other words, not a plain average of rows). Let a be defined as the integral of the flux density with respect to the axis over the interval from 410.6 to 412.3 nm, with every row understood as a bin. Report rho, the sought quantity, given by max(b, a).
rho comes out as 9.1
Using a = 9.1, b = 5.84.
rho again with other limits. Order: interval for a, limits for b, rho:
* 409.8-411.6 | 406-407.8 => 9.3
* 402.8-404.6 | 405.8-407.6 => 10.7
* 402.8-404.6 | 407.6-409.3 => 10.7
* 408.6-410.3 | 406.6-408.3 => 8.7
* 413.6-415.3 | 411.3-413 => 9.8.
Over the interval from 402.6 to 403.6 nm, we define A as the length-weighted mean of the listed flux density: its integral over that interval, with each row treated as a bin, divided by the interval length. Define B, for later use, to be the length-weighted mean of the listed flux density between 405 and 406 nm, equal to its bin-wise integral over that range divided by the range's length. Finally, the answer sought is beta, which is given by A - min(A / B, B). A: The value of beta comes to 4.9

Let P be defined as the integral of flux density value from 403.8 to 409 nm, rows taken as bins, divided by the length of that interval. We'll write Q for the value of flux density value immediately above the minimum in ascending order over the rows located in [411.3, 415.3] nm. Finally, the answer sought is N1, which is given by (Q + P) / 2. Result 5.24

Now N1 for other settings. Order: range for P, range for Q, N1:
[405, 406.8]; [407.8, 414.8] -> 5.08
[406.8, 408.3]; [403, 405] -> 5.40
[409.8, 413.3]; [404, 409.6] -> 5.07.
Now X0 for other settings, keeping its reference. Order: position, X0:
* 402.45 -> 99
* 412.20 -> 252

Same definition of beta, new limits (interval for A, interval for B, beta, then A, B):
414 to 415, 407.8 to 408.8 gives 4.9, 5.88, 5.71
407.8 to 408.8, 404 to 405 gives 4.7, 5.71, 5.68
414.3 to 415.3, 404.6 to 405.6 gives 4.8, 5.87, 5.67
